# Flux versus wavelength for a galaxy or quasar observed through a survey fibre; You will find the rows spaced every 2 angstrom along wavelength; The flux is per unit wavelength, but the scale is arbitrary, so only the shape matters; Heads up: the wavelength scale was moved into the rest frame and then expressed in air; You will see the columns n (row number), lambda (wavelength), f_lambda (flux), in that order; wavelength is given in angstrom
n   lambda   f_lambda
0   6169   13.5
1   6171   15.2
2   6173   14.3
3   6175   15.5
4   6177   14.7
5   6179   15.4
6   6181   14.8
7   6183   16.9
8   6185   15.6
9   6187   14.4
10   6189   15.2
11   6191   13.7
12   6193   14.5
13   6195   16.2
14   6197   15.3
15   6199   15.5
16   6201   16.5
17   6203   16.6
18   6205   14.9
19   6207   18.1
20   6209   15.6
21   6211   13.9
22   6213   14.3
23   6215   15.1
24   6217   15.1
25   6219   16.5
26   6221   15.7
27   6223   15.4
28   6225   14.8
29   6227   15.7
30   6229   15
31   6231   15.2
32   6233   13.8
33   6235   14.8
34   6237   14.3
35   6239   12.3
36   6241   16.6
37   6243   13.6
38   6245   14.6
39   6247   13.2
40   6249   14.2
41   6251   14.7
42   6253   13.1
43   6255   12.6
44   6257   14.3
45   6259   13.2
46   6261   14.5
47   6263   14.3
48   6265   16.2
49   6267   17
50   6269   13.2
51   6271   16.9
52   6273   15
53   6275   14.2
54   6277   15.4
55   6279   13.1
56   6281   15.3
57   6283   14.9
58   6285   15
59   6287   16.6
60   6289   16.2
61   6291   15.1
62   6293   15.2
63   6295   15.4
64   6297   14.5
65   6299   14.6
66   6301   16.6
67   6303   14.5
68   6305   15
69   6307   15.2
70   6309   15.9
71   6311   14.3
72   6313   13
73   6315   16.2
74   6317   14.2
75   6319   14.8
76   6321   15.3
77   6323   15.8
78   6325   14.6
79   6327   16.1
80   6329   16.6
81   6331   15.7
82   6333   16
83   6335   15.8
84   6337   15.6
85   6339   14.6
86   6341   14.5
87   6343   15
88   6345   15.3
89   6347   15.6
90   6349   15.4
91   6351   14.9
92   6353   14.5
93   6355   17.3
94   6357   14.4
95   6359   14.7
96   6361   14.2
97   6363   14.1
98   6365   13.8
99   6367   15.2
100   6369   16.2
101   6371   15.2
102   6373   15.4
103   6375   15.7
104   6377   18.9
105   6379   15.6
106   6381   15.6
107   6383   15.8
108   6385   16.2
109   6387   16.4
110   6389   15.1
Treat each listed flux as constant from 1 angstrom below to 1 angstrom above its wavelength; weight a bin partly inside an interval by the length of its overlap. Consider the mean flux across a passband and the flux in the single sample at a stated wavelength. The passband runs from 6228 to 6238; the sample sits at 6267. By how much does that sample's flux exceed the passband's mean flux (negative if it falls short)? 2.4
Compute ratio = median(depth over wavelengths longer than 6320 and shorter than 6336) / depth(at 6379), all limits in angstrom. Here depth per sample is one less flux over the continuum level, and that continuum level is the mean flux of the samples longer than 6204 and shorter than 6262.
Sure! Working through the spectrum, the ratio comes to 1.2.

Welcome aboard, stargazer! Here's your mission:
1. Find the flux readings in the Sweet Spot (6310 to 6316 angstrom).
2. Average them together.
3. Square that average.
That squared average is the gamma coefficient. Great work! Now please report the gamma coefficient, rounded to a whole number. 210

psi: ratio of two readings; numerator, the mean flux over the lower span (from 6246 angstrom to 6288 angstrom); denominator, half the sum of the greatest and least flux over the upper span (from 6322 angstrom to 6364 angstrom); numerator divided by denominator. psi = 0.93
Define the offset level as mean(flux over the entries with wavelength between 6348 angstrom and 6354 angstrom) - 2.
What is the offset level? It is 12.9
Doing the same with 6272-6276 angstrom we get 12.6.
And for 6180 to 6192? 13.1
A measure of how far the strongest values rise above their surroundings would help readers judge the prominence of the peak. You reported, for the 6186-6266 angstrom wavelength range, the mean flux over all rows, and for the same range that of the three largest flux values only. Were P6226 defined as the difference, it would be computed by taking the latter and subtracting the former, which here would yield 2.26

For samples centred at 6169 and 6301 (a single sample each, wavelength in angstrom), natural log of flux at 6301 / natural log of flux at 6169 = 1.08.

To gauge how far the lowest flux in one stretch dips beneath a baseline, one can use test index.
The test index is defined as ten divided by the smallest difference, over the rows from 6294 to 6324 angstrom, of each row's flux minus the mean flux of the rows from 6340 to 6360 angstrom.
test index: -4.6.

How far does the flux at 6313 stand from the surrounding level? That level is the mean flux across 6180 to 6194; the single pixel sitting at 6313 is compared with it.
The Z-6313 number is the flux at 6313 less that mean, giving -2.0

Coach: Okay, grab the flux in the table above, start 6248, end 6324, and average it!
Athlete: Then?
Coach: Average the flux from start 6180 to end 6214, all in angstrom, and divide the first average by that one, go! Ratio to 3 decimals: 0.966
